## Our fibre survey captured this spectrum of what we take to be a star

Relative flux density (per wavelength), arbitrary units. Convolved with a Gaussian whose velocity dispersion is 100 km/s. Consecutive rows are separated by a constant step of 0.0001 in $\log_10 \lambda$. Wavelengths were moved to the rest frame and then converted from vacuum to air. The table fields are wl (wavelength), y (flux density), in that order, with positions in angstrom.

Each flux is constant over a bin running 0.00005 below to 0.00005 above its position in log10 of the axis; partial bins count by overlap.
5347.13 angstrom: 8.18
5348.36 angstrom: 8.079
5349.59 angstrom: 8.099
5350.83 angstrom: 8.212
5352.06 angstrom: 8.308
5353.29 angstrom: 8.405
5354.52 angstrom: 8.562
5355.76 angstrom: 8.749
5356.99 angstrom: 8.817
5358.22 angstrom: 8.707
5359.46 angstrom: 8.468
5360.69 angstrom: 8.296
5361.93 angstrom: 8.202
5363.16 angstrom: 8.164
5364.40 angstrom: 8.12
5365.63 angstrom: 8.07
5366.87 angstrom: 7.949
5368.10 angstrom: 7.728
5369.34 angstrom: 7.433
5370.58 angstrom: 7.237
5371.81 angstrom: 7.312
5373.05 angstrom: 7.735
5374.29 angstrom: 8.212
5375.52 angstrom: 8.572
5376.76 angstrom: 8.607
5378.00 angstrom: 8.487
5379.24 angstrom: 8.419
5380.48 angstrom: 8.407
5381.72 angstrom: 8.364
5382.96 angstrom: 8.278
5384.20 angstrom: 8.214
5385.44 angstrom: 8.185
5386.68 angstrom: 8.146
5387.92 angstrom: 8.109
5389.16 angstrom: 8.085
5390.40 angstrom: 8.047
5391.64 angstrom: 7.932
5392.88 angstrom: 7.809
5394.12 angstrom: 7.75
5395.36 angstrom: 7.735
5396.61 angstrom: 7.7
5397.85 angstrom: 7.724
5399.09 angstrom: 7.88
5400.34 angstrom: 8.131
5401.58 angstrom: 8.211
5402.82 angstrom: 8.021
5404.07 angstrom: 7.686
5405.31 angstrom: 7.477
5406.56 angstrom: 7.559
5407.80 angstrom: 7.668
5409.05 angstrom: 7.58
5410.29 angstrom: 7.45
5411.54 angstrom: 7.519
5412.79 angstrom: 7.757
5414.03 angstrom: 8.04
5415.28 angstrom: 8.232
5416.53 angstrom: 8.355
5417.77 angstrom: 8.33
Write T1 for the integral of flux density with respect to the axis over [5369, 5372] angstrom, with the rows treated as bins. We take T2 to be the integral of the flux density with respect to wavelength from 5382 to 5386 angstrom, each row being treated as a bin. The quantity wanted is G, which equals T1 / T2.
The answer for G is 0.67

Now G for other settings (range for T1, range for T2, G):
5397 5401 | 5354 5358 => 0.91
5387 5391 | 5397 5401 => 1.02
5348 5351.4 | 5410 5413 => 1.22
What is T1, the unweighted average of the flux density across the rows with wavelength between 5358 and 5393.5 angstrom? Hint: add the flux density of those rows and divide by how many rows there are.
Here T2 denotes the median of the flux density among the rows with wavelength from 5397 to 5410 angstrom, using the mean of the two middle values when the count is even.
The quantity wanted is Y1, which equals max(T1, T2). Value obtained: 8.11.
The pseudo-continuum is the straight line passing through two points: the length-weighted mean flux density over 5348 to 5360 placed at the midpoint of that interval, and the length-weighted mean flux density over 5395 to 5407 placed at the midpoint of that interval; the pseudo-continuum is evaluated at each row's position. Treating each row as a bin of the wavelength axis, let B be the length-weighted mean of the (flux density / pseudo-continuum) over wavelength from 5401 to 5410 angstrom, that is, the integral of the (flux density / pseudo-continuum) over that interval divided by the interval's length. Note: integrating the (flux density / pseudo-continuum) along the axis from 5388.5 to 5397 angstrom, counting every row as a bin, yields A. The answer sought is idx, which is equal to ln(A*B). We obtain 2.13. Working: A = 8.4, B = 1.00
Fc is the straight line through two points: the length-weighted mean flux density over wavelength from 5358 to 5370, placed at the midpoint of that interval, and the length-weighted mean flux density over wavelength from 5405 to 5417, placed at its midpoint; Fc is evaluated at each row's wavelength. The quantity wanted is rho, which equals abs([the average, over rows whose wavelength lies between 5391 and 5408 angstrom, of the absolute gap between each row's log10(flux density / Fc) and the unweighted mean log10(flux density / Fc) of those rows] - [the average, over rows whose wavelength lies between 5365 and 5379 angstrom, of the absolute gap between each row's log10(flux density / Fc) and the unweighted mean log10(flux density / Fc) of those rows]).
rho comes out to 0.0142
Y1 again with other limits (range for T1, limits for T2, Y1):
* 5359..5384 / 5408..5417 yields 8.10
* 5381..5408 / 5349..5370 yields 8.21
